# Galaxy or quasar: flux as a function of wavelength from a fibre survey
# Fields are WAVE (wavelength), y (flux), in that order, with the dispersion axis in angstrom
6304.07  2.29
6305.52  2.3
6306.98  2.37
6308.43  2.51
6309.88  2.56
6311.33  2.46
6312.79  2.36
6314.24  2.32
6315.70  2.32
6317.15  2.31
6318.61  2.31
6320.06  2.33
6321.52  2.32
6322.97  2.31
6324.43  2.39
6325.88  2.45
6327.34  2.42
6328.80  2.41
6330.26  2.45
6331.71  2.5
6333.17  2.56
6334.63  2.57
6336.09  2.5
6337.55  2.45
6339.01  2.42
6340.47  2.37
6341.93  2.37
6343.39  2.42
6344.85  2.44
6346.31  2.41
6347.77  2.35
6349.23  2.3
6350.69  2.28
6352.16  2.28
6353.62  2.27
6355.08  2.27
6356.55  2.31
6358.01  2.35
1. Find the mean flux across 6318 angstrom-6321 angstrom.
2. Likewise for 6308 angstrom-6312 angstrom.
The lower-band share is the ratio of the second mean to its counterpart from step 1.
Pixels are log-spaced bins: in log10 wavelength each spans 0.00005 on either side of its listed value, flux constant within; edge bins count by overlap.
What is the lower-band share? 1.08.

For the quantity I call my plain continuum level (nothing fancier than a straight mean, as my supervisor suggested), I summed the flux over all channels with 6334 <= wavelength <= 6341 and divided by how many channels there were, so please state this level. 2.46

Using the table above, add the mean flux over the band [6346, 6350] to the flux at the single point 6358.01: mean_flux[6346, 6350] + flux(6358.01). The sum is 4.70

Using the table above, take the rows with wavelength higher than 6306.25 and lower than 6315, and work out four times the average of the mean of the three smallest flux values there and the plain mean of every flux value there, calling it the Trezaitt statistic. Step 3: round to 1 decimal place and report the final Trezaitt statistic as 9.6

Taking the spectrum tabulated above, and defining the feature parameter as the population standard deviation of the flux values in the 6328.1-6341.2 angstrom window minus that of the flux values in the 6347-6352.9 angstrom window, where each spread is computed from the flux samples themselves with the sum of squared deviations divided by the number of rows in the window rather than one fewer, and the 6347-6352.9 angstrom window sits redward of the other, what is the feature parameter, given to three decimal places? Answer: 0.035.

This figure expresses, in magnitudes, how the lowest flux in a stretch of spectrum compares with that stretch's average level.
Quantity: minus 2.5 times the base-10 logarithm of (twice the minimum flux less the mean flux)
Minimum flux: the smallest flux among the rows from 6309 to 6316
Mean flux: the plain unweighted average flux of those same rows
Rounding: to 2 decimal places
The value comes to -0.87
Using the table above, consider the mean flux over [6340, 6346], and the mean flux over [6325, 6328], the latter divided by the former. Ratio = 1.01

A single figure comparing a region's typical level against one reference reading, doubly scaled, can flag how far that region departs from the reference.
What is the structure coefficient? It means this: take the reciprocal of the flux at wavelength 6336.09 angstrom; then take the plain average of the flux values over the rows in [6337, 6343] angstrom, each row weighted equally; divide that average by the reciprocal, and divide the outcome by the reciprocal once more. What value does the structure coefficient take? 15.0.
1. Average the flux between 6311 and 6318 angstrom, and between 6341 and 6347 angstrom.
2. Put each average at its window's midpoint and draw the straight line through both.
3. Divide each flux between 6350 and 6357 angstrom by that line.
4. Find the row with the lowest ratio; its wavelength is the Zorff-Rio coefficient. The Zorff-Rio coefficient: 6355.08 angstrom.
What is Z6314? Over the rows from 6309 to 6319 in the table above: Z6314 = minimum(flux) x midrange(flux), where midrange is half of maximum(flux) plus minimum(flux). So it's 5.6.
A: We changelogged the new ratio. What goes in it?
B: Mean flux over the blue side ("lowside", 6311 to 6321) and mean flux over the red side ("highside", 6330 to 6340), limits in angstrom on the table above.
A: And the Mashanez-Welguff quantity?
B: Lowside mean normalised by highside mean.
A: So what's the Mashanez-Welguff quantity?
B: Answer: 0.94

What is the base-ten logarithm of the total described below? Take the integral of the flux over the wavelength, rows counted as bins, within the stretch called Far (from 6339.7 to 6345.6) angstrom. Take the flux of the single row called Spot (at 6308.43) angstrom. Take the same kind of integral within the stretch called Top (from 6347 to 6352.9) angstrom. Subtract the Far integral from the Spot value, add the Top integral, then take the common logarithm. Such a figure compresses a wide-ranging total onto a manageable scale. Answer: 0.29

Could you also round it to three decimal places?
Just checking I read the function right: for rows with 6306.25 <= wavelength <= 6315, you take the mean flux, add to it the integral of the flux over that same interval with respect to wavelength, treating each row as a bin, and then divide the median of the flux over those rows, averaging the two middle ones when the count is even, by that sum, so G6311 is 0.102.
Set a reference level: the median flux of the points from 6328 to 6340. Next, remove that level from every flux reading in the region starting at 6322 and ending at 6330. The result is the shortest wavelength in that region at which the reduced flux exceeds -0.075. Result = 6325.88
